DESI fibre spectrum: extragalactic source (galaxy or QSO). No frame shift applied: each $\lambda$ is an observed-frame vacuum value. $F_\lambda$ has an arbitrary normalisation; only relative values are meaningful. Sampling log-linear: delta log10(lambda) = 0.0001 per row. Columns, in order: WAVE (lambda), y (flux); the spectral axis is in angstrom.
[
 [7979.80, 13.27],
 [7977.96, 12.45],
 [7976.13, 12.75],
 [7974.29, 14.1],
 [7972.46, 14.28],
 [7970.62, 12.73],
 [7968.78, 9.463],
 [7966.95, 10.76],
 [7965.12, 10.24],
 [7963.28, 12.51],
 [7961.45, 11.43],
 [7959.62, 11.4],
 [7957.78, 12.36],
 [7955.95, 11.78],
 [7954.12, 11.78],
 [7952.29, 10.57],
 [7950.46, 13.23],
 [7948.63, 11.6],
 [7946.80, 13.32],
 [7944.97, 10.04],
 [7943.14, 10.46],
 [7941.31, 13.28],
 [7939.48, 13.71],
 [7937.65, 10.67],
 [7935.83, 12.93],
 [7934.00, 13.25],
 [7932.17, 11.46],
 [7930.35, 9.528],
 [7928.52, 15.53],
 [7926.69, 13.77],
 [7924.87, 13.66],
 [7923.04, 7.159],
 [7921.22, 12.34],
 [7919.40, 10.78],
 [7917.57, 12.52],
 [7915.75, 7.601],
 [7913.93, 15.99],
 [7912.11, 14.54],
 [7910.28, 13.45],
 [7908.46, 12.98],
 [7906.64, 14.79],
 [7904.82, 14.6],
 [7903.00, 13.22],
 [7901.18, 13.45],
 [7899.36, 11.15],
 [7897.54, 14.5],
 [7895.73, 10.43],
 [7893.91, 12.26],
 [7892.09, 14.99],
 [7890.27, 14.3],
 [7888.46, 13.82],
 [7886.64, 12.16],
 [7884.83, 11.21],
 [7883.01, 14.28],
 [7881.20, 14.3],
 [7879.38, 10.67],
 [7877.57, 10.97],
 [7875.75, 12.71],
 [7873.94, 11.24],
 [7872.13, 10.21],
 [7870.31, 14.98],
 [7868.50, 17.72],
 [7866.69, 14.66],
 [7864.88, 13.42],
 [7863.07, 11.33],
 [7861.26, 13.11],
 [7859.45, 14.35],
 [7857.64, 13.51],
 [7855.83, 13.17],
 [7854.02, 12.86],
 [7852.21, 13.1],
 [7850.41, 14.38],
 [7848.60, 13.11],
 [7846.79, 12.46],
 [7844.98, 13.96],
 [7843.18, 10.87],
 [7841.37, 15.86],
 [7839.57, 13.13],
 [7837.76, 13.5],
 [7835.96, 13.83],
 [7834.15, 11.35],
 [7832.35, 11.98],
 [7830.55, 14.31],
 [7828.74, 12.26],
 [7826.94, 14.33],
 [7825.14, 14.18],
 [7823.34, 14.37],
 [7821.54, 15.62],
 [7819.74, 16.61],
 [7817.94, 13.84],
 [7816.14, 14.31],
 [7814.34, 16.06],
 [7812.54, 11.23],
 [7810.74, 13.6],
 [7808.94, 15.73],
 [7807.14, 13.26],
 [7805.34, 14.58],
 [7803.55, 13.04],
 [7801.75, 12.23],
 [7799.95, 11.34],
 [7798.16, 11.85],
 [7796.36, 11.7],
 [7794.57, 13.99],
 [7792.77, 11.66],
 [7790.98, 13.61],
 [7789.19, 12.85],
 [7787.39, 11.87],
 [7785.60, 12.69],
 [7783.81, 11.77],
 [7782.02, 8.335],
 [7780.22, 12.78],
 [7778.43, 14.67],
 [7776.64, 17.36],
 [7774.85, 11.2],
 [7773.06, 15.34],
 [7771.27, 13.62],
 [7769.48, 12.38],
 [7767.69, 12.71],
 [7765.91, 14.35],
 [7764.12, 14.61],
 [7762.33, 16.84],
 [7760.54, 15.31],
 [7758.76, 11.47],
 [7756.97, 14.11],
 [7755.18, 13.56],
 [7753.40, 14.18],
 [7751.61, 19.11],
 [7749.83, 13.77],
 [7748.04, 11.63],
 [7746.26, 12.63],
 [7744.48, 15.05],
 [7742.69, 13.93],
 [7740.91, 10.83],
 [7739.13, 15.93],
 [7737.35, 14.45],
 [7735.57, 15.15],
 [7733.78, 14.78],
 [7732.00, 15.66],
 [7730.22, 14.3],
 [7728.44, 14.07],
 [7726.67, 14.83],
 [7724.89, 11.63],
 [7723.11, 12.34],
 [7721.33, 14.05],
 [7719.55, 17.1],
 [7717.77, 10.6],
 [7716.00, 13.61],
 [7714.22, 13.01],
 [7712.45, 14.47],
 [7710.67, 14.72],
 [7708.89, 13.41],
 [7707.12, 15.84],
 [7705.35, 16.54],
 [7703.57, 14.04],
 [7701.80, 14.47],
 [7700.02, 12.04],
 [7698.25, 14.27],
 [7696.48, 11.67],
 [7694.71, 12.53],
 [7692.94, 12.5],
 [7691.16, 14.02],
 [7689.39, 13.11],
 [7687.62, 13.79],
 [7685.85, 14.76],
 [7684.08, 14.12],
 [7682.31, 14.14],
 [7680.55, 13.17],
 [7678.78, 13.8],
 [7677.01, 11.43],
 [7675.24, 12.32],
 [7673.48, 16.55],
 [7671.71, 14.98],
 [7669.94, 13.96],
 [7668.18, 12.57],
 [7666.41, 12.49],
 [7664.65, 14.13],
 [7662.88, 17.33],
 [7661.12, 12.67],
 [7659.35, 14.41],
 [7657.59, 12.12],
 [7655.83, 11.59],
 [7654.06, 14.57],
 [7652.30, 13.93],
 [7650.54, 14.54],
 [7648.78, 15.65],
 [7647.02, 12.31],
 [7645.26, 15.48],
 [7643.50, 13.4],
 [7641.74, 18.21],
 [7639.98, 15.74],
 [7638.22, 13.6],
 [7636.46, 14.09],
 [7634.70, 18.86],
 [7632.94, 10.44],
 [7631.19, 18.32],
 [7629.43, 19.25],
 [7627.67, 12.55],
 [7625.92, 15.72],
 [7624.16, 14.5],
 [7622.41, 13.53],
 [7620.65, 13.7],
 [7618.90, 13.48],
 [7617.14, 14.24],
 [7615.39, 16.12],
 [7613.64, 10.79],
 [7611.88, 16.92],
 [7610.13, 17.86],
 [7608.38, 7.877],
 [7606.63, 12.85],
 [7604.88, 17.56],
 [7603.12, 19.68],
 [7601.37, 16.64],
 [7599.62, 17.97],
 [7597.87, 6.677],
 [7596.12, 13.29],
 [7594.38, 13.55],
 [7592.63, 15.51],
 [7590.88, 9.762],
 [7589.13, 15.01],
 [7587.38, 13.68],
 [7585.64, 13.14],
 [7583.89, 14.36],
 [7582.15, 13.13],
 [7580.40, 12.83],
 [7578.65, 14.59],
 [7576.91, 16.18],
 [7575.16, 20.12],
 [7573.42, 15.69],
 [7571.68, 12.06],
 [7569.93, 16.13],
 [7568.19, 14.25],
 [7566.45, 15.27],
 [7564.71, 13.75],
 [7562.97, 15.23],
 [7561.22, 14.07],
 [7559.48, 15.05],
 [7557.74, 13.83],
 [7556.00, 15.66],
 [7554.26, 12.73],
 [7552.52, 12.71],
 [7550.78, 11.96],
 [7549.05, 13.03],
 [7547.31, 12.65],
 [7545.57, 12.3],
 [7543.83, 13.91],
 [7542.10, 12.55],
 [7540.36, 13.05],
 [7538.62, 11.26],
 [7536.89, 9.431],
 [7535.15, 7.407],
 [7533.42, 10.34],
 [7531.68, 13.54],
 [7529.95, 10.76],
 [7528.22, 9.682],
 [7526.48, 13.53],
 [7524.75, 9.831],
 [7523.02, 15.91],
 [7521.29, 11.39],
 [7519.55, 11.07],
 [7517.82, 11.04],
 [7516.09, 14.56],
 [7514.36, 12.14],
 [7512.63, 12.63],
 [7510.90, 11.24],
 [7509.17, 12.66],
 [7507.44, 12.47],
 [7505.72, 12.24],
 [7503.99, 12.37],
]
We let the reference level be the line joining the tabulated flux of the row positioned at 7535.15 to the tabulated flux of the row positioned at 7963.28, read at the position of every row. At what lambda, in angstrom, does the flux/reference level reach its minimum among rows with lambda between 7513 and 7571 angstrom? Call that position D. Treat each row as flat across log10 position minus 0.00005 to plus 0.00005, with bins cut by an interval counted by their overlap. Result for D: 7535.15 angstrom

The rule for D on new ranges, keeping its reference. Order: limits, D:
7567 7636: 7597.87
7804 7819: 7812.54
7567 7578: 7571.68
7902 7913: 7908.46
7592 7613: 7597.87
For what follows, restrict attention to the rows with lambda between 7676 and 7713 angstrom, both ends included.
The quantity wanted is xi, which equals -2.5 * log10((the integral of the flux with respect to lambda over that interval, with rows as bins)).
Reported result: -6.77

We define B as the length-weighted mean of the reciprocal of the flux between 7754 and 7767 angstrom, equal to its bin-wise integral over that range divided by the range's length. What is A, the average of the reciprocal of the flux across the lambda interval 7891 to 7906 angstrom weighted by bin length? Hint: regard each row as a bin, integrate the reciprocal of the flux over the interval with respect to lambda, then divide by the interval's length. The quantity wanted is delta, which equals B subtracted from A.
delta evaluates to 0.0066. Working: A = 0.077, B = 0.0708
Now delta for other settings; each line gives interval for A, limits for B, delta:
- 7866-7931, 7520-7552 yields -0.0066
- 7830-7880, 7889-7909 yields 0.0016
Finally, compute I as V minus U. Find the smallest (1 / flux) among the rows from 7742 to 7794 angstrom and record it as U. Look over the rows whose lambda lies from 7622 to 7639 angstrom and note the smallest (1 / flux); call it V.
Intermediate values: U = 0.0523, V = 0.052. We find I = 0.000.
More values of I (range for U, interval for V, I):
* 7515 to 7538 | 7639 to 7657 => -0.008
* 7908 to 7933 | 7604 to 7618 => -0.007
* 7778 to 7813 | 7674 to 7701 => 0.004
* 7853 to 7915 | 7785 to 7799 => 0.015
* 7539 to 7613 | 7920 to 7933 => 0.015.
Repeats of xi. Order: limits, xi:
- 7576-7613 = -6.80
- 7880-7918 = -6.75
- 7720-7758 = -6.82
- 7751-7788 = -6.76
